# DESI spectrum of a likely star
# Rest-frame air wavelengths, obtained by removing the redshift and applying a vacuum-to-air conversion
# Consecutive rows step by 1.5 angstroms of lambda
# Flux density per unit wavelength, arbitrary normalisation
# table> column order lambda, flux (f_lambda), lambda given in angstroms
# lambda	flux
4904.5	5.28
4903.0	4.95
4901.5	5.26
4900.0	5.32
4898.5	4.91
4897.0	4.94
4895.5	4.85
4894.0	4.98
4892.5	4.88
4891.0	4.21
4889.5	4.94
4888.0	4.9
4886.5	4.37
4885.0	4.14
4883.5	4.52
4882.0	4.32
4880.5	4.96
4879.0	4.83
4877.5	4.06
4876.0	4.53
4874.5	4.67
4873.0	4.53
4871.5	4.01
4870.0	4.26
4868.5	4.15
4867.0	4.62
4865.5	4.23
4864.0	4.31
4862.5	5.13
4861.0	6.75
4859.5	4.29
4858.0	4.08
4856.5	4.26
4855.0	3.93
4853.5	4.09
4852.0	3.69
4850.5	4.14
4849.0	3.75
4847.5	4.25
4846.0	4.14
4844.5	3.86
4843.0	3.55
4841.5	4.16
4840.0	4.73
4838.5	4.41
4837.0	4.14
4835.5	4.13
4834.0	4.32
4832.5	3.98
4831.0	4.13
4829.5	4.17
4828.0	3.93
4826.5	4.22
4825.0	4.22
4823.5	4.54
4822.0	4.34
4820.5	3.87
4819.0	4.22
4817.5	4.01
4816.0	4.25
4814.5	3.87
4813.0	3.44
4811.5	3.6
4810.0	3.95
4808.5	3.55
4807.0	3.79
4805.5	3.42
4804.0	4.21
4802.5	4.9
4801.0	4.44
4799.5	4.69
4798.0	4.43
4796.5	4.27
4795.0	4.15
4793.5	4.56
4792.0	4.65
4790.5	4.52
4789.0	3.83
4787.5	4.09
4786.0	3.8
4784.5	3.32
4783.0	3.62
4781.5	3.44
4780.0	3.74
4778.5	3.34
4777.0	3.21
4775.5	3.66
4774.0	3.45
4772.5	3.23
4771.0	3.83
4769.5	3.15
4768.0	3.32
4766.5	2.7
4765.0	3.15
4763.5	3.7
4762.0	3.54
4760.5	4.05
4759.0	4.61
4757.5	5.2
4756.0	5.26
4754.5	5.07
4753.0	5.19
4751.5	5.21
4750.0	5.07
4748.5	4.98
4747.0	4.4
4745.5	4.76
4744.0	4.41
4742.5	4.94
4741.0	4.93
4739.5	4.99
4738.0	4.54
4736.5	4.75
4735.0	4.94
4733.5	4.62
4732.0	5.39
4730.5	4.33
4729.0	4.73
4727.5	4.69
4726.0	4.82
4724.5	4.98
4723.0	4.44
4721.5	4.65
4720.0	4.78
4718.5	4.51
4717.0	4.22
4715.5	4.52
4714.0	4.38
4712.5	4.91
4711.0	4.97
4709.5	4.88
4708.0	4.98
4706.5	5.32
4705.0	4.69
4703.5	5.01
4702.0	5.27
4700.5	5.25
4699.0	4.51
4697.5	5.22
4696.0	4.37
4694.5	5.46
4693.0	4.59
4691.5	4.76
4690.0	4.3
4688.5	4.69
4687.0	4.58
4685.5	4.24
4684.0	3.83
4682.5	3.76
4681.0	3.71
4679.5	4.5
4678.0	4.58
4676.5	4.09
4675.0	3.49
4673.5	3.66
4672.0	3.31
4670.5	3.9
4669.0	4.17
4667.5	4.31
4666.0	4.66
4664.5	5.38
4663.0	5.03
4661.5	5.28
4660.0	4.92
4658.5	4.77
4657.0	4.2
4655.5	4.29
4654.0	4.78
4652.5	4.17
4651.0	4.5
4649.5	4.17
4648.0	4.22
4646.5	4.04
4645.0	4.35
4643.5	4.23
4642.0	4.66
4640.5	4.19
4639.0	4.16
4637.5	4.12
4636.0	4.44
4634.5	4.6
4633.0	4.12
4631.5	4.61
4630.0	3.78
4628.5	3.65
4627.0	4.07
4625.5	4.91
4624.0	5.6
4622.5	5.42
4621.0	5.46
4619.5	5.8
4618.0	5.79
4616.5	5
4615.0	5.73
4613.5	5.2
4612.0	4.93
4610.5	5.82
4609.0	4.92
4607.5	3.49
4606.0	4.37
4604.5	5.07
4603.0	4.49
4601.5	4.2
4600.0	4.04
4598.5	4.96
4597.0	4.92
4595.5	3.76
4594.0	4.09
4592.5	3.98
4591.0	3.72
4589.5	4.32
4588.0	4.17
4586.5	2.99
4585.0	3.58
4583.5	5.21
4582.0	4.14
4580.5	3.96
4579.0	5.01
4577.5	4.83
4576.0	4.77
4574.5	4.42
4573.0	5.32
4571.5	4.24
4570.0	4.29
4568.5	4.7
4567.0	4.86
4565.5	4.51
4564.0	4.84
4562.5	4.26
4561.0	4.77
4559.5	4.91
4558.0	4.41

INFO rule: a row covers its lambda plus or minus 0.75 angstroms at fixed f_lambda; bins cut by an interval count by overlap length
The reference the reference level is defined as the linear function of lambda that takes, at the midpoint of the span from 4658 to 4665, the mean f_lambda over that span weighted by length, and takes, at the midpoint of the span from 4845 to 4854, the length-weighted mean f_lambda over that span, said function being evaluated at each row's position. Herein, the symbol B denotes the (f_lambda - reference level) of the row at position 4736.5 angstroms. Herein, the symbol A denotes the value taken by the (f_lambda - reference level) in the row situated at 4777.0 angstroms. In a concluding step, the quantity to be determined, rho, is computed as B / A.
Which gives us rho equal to -0.1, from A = -1.2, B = 0.10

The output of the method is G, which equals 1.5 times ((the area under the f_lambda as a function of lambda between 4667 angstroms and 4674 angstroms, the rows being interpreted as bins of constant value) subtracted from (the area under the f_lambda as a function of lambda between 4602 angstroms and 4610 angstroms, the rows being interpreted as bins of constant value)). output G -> 13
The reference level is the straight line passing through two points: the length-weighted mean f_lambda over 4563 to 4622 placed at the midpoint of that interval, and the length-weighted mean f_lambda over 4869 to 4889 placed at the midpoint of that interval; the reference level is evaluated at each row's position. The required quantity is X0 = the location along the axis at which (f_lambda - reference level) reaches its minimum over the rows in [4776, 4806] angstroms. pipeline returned 4777.0 angstroms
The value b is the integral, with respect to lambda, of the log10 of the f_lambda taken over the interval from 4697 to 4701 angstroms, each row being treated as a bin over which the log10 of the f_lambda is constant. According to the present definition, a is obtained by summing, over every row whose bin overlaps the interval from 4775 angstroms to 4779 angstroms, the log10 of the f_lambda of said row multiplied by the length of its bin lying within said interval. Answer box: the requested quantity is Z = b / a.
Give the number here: 1.3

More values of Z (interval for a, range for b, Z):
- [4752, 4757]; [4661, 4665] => 0.8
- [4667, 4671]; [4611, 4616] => 1.5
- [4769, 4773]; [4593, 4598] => 1.5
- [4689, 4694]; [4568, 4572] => 0.8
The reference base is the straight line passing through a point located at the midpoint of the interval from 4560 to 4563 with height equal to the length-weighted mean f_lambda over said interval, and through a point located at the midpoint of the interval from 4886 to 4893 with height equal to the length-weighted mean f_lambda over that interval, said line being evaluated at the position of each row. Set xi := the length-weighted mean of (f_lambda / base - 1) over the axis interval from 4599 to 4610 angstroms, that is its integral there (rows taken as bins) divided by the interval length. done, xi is -0.04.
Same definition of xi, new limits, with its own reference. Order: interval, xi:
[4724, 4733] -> 0.04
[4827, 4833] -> -0.13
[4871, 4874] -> -0.07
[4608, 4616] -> 0.15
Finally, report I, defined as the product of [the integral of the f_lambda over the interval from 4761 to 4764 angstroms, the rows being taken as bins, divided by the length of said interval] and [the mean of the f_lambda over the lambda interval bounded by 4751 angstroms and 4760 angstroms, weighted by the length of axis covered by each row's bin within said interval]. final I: 18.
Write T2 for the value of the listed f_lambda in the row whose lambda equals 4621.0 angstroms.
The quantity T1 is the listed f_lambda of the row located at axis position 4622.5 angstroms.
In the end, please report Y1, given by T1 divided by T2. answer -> 0.99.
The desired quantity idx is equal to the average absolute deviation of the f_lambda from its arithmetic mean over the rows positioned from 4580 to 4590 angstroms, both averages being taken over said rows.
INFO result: 0.47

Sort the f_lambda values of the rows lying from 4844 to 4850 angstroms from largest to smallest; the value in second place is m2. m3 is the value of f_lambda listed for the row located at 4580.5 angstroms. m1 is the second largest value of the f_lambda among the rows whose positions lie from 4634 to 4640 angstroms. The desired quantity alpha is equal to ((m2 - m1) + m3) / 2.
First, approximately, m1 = 4.44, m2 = 4.14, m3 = 3.96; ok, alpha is 1.8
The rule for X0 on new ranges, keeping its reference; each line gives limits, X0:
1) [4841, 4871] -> 4843.0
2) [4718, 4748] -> 4730.5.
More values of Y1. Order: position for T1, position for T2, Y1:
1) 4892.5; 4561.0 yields 1.02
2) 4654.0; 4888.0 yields 0.98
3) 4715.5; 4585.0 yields 1.26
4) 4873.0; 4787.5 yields 1.11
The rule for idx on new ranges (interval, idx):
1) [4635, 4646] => 0.15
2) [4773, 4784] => 0.15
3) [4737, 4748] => 0.22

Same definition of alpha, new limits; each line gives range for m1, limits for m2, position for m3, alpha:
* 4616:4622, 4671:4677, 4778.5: 0.6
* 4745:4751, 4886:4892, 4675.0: 1.7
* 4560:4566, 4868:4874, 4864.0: 1.9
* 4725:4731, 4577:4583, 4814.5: 2.0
